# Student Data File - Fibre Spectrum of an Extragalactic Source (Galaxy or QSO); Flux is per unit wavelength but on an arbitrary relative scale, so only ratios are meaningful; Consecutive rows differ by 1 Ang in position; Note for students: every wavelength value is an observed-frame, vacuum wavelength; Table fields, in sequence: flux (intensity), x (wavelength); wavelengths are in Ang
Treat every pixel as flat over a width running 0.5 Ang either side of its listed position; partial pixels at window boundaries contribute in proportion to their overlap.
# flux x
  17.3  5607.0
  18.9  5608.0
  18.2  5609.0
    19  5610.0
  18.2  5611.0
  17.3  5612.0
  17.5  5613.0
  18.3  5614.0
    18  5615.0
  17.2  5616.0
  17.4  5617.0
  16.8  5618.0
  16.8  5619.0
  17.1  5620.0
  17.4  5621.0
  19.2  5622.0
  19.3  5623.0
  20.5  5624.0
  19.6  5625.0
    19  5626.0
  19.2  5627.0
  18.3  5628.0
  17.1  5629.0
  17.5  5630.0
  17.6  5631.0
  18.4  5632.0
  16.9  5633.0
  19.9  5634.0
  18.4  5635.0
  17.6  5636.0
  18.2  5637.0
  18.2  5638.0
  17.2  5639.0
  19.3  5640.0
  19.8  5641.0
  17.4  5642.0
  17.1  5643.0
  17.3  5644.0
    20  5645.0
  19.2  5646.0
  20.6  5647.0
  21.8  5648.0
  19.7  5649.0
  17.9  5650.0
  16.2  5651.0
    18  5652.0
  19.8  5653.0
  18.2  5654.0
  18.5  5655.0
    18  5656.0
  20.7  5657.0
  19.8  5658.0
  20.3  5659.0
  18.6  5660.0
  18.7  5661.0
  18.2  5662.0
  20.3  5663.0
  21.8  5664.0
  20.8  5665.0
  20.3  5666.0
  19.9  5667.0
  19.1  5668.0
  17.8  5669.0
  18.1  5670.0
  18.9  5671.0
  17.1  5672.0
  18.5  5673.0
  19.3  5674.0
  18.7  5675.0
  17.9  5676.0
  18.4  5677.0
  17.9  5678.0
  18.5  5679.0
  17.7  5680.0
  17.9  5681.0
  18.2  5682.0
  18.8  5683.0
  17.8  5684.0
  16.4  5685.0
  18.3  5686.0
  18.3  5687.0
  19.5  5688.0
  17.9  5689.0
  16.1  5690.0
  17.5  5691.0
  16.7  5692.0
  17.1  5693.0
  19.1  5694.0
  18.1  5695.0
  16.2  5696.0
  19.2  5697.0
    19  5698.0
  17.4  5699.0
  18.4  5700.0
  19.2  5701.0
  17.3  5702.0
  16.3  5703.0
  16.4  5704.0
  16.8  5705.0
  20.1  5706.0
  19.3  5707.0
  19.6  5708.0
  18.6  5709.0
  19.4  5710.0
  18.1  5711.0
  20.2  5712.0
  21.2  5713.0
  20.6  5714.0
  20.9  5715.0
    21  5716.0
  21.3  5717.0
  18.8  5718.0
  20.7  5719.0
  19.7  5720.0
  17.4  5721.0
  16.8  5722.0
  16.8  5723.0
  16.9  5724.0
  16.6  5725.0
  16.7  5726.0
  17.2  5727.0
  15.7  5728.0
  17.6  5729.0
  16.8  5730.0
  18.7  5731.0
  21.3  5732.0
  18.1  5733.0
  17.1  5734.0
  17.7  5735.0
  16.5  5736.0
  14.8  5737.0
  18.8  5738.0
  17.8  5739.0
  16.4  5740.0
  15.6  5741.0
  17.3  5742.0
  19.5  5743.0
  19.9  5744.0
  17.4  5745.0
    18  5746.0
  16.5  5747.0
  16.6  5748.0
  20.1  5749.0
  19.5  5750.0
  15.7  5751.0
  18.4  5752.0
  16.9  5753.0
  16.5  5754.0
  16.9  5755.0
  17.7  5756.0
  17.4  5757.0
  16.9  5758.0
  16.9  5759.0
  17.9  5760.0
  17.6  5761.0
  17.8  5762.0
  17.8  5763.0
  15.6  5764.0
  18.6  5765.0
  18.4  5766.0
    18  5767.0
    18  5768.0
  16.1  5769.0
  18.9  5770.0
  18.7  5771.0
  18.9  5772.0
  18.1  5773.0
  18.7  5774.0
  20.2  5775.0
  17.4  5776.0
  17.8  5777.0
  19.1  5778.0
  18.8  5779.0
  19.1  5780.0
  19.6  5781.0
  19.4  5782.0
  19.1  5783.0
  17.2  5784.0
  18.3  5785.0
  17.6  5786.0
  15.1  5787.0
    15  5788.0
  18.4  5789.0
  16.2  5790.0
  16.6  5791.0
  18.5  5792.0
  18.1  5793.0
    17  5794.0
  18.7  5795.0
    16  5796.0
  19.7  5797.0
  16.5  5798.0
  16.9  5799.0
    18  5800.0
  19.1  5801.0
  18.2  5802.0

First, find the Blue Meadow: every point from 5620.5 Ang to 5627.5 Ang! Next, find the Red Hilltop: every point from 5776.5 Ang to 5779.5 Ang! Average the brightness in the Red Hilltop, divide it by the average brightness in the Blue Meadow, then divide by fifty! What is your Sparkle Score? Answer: 0.0194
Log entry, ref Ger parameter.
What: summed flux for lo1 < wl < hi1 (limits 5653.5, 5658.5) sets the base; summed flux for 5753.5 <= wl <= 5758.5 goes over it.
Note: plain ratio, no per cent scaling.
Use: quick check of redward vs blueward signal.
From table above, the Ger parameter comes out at 0.897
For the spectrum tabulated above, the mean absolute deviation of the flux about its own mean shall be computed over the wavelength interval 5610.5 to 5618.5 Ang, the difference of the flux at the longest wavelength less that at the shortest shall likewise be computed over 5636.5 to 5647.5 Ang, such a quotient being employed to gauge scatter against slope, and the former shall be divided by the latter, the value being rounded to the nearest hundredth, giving 0.18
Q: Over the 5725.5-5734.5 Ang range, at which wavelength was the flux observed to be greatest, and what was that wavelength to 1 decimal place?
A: 5732.0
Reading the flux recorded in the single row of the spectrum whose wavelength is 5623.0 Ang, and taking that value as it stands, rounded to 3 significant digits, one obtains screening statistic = 19.3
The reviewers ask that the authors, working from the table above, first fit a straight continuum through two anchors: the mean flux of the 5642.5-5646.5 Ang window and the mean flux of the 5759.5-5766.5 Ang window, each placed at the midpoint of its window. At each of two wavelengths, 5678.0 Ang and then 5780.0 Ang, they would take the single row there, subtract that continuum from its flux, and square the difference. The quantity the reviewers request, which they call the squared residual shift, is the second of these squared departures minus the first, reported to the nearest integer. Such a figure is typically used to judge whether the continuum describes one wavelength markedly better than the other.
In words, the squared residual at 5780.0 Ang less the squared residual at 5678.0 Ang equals 2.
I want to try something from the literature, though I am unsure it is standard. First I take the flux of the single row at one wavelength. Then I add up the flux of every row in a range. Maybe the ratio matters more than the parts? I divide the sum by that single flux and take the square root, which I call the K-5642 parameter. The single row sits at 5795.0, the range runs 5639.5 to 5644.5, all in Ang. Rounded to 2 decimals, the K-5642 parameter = 2.20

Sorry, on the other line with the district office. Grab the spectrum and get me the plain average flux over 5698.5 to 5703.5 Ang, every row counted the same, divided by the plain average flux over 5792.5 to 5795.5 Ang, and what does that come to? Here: 0.99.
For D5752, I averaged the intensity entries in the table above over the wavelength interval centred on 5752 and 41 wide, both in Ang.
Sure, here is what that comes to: 17.7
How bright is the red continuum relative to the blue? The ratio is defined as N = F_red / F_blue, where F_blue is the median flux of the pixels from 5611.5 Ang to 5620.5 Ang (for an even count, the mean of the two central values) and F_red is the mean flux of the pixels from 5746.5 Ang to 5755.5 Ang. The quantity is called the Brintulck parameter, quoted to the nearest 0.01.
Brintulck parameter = 1.01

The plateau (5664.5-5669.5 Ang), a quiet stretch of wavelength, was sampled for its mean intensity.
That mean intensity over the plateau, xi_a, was 19.6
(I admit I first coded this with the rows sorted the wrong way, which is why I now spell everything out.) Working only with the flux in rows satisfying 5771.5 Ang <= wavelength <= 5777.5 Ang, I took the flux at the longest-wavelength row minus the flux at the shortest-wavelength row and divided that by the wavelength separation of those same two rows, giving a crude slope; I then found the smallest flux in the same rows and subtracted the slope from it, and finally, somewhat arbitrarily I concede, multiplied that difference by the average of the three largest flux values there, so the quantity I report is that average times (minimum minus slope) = 339.5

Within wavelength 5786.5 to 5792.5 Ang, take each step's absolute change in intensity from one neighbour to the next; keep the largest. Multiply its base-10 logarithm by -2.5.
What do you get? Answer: -1.3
